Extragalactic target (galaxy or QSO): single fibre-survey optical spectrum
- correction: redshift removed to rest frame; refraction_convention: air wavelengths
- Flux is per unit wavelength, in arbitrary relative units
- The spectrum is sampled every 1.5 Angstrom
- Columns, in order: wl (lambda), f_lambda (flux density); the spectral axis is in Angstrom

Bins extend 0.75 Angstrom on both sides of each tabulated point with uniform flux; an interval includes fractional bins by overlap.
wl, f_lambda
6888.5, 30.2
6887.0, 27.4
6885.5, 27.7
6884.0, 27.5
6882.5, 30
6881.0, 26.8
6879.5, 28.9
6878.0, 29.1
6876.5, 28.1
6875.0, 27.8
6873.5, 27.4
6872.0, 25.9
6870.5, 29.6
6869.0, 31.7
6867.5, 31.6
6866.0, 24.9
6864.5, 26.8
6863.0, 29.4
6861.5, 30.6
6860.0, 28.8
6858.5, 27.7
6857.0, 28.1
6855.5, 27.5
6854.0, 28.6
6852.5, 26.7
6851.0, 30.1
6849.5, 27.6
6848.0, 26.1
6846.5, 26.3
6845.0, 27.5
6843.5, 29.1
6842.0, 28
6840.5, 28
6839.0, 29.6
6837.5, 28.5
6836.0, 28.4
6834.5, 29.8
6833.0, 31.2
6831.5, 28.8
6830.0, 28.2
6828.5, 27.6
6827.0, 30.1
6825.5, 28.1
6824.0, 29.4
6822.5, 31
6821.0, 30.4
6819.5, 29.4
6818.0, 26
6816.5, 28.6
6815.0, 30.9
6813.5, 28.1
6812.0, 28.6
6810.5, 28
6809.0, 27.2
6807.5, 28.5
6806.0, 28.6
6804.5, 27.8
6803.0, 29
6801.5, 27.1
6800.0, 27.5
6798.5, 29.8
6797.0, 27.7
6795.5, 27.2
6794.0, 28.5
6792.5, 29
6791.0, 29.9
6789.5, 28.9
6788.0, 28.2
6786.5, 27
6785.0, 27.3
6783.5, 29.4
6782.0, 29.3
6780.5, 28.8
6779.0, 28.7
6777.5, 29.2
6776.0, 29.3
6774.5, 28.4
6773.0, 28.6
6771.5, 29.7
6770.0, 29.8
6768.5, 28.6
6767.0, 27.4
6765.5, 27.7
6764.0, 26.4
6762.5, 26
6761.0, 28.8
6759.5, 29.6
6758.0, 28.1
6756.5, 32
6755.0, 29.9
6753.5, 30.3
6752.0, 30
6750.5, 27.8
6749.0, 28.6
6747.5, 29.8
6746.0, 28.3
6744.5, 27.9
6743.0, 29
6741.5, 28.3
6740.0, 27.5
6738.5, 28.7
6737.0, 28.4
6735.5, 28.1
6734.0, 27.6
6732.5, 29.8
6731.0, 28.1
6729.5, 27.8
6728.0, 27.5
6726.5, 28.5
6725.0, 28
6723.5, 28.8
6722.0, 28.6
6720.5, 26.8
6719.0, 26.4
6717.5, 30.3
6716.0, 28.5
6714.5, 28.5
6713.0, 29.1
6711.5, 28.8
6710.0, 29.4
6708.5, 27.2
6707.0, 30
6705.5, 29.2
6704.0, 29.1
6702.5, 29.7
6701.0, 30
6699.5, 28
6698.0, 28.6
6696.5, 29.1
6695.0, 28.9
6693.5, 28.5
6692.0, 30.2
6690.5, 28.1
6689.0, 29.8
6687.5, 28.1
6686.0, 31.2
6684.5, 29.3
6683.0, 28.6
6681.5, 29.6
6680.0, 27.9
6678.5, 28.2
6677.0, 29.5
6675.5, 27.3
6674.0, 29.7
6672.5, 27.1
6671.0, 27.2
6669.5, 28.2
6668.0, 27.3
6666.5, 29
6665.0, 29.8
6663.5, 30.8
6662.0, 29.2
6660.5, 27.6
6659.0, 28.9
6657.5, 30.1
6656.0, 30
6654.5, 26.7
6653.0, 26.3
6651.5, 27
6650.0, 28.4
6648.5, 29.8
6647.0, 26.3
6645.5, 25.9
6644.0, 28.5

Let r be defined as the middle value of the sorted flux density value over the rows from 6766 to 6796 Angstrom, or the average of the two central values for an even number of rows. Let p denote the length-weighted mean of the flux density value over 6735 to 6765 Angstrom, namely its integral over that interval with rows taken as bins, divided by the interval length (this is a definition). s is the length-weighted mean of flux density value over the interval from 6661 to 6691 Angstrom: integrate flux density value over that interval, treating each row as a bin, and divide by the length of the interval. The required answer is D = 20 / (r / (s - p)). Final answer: 0.08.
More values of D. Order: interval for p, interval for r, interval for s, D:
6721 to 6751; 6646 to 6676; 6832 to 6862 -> 0.03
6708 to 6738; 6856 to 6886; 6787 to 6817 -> 0.08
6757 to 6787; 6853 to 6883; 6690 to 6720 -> 0.30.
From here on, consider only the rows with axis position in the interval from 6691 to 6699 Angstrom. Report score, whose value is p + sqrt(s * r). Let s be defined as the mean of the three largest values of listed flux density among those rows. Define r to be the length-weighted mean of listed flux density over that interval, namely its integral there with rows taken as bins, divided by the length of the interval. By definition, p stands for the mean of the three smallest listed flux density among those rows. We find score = 57.9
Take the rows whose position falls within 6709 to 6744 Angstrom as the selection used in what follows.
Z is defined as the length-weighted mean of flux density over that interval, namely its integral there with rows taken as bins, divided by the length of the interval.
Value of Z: 28.4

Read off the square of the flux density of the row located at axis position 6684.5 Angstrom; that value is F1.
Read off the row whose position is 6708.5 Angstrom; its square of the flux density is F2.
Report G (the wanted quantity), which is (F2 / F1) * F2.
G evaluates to 638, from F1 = 858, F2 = 740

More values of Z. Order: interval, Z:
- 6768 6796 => 28.7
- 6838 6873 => 28.3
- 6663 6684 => 28.6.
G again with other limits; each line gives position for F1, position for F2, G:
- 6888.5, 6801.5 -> 591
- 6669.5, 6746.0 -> 807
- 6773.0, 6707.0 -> 990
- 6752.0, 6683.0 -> 743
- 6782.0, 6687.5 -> 726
